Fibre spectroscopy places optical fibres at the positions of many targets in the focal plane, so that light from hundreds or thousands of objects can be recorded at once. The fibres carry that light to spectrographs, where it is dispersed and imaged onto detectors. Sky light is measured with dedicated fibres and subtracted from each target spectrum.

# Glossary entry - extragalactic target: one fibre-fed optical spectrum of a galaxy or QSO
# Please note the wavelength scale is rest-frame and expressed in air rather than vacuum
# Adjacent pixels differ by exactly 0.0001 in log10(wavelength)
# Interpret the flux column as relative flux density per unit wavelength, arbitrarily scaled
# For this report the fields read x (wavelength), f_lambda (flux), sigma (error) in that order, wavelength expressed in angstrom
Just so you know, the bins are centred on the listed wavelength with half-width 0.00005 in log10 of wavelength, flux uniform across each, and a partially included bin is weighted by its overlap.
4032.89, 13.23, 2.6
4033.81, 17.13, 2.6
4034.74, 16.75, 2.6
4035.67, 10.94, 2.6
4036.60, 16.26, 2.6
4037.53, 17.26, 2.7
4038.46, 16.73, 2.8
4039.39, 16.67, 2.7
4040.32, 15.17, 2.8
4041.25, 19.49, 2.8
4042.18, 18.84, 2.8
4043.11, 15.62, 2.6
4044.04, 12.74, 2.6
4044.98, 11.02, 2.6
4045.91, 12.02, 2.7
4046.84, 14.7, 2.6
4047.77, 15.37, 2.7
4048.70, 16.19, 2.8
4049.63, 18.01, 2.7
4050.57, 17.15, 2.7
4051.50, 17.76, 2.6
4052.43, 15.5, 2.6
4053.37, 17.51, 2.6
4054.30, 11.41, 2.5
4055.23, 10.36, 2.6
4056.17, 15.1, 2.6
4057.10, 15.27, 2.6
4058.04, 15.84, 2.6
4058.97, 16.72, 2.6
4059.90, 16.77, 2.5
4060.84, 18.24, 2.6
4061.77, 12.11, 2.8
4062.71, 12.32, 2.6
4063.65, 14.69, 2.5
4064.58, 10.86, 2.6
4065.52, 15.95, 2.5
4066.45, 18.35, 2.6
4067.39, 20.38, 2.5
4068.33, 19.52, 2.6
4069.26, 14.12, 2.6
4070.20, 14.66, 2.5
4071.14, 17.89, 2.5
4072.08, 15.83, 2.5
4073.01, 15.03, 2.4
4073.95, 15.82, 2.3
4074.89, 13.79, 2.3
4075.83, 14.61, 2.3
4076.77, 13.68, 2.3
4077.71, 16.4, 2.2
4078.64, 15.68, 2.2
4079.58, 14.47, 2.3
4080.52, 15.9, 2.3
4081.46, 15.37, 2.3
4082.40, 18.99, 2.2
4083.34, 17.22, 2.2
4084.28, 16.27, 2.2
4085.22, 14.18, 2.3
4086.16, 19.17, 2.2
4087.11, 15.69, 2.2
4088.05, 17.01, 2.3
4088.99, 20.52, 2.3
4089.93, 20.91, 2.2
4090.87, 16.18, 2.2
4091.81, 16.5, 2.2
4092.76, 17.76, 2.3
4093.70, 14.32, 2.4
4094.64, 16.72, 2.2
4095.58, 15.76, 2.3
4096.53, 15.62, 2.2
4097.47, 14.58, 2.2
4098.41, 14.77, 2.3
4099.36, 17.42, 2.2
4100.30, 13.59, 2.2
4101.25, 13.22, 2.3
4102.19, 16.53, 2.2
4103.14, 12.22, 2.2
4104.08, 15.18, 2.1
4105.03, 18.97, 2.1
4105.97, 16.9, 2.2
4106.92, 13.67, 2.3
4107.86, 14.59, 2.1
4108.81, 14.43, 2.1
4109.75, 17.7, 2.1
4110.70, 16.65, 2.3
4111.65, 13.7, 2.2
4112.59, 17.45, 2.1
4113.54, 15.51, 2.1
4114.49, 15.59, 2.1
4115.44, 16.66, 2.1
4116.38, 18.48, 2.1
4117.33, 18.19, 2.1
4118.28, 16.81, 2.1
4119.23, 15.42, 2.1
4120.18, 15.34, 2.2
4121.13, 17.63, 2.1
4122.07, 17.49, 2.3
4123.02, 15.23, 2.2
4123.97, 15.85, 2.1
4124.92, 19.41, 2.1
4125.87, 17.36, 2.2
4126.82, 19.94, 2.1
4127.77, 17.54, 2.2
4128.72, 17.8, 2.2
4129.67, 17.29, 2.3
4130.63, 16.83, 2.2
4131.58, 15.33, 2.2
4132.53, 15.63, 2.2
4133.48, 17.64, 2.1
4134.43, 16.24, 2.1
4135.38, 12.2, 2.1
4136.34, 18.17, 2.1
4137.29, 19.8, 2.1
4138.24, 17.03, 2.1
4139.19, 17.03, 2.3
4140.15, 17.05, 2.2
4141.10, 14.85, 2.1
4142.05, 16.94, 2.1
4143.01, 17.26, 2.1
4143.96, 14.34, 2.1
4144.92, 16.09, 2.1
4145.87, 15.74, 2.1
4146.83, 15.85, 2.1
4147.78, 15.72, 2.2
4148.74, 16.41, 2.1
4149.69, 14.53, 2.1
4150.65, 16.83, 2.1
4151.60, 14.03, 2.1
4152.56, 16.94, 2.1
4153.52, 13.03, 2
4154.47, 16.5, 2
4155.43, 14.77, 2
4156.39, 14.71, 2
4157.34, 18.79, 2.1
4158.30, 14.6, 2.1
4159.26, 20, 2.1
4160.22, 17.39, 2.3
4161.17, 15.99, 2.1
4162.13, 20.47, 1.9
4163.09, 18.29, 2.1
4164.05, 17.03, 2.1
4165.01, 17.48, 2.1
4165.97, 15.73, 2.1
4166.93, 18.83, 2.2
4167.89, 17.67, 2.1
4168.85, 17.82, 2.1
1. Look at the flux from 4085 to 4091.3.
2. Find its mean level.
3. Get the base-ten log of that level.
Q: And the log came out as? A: 1.25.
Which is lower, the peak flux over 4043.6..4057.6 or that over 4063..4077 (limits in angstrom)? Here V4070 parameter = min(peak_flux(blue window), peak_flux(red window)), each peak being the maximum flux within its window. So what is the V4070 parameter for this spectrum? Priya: 18.0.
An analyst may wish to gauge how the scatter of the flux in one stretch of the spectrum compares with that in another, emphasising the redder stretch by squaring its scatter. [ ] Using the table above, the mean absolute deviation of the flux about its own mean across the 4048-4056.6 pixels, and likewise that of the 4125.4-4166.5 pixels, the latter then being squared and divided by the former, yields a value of 0.89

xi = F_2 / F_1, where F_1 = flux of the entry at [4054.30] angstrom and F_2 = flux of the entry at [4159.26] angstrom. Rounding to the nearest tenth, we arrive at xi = 1.8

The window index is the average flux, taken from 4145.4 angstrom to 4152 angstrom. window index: 15.6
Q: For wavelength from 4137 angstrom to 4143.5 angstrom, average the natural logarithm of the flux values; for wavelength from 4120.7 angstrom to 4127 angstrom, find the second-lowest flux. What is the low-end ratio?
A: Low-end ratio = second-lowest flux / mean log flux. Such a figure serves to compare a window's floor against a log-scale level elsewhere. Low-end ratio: 5.6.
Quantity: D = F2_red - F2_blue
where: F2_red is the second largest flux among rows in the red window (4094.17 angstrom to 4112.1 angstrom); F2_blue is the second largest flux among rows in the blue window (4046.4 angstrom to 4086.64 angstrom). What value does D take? -1.8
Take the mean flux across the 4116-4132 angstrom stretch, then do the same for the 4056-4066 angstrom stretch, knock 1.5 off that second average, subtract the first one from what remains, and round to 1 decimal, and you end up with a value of -3.8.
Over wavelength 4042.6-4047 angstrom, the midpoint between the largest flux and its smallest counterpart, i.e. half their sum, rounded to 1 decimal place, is 13.3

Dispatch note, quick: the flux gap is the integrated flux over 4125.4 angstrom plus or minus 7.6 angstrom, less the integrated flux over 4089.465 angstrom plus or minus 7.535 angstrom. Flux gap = 0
